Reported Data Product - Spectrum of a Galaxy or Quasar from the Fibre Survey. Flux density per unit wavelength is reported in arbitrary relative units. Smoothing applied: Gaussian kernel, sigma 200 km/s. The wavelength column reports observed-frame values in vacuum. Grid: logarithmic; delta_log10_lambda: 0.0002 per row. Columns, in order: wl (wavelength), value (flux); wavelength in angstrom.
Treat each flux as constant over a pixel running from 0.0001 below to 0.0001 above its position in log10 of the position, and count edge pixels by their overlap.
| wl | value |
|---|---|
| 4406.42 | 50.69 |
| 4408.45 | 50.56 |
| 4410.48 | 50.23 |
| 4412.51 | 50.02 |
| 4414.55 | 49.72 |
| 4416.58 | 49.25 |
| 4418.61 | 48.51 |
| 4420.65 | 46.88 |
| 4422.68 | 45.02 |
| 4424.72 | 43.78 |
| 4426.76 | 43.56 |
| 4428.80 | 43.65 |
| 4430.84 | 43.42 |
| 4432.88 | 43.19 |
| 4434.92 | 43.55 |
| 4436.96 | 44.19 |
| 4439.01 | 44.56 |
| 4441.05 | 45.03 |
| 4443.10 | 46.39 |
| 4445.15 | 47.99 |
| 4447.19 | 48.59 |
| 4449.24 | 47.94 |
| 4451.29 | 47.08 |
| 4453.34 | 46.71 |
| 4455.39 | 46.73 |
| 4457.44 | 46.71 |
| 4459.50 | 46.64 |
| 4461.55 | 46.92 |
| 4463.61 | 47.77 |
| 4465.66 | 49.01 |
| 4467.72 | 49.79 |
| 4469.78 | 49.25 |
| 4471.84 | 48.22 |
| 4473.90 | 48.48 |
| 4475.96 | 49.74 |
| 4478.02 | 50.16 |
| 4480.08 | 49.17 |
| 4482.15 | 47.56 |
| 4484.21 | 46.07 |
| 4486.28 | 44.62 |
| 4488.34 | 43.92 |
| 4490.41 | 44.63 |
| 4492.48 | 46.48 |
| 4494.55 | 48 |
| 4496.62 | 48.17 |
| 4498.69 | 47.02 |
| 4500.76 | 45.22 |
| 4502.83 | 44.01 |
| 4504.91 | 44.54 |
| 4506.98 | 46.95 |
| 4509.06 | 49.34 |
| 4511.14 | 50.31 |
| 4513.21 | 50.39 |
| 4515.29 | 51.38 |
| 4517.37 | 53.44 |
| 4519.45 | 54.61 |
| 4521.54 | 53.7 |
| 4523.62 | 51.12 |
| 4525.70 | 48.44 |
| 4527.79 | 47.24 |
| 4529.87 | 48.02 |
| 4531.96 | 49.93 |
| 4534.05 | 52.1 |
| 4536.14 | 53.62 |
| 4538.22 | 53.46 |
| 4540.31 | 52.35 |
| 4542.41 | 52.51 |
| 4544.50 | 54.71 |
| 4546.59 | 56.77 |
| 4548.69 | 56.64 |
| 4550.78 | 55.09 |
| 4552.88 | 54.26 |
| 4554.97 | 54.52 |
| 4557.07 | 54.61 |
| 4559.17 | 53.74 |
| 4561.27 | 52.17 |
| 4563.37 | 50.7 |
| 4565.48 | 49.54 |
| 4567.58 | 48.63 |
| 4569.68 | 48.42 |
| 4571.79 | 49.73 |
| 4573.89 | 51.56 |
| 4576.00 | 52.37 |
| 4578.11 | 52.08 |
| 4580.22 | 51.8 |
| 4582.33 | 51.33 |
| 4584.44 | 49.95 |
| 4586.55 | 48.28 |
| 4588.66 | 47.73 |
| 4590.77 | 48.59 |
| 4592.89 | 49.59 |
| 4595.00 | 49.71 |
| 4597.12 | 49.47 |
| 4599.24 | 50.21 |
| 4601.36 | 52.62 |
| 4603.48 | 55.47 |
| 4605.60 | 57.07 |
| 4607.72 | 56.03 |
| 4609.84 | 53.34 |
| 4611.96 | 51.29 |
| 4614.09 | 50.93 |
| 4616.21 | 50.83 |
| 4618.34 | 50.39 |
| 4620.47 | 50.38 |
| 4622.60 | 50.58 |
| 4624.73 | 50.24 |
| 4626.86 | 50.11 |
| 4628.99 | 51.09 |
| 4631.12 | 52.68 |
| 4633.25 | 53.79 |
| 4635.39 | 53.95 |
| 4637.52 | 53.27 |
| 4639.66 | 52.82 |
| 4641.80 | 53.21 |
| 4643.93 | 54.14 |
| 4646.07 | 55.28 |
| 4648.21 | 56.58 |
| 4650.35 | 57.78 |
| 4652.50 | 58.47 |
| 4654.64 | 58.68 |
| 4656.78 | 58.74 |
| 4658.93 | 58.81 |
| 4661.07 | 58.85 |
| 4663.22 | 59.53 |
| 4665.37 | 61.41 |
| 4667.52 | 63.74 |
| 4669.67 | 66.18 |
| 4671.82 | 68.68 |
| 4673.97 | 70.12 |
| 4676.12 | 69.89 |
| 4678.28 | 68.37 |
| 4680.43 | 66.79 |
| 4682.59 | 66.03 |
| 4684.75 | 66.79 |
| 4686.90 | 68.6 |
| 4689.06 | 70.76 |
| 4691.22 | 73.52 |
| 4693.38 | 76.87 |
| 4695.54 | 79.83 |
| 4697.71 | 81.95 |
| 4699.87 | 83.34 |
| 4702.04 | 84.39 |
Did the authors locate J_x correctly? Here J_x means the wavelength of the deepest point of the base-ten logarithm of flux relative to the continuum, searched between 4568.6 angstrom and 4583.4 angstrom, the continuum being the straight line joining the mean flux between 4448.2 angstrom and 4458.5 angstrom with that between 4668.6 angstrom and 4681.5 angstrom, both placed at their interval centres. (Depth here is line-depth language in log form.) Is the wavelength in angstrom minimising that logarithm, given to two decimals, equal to 4569.68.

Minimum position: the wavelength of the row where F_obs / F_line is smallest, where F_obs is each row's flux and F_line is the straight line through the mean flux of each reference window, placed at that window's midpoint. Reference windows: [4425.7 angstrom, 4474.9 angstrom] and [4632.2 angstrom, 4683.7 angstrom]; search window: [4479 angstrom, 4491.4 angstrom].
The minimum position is 4488.34 angstrom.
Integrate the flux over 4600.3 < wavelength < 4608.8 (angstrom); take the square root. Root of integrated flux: 22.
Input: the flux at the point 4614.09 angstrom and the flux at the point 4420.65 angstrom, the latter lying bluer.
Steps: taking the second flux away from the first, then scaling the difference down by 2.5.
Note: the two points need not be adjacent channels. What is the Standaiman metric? 1.6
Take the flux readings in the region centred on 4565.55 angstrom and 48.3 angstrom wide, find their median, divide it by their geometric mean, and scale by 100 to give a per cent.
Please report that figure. 100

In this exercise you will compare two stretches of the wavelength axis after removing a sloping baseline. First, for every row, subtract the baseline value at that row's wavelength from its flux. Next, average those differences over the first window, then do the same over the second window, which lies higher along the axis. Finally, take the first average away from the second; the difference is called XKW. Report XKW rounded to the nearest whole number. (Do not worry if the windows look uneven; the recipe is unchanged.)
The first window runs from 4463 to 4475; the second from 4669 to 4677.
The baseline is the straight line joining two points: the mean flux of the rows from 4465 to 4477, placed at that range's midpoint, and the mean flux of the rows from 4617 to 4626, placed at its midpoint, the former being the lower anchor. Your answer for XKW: 18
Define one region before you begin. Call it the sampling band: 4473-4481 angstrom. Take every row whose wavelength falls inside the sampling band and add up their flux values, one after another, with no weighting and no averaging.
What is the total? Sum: 198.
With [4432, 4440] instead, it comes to 175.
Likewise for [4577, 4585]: 205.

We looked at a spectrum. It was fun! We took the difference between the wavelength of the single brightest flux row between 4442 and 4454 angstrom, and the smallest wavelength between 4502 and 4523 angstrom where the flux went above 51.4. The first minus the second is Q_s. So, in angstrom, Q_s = -70.2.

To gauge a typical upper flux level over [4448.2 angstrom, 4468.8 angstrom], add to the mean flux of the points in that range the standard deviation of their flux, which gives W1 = 48.6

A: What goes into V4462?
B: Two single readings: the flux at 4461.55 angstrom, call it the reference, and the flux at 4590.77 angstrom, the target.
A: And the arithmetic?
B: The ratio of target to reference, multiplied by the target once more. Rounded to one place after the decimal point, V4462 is 50.3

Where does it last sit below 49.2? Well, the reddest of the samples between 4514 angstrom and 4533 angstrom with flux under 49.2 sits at 4529.87 angstrom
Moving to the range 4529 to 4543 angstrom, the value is 4529.87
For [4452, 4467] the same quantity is 4465.66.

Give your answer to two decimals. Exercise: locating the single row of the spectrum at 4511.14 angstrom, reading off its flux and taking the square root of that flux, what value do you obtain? 7.09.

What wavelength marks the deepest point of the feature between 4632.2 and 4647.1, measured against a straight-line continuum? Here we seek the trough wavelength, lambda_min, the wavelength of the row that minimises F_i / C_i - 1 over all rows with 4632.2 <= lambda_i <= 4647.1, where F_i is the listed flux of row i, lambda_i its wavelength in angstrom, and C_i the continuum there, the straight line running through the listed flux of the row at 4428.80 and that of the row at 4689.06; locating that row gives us 4639.66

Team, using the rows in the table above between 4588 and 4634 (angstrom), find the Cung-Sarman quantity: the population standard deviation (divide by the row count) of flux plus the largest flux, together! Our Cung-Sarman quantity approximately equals 59.4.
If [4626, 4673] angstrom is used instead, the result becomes 73.4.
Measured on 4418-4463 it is 50.4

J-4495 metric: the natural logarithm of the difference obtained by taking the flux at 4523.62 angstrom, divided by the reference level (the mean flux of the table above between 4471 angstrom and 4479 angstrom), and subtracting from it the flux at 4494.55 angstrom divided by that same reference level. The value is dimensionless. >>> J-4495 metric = -2.8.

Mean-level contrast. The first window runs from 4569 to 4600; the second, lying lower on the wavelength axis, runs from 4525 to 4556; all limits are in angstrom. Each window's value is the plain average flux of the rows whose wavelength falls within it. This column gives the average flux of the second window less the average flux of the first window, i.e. 2.6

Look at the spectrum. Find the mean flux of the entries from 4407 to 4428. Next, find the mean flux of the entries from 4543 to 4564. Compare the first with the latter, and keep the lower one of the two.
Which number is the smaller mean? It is 47.8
